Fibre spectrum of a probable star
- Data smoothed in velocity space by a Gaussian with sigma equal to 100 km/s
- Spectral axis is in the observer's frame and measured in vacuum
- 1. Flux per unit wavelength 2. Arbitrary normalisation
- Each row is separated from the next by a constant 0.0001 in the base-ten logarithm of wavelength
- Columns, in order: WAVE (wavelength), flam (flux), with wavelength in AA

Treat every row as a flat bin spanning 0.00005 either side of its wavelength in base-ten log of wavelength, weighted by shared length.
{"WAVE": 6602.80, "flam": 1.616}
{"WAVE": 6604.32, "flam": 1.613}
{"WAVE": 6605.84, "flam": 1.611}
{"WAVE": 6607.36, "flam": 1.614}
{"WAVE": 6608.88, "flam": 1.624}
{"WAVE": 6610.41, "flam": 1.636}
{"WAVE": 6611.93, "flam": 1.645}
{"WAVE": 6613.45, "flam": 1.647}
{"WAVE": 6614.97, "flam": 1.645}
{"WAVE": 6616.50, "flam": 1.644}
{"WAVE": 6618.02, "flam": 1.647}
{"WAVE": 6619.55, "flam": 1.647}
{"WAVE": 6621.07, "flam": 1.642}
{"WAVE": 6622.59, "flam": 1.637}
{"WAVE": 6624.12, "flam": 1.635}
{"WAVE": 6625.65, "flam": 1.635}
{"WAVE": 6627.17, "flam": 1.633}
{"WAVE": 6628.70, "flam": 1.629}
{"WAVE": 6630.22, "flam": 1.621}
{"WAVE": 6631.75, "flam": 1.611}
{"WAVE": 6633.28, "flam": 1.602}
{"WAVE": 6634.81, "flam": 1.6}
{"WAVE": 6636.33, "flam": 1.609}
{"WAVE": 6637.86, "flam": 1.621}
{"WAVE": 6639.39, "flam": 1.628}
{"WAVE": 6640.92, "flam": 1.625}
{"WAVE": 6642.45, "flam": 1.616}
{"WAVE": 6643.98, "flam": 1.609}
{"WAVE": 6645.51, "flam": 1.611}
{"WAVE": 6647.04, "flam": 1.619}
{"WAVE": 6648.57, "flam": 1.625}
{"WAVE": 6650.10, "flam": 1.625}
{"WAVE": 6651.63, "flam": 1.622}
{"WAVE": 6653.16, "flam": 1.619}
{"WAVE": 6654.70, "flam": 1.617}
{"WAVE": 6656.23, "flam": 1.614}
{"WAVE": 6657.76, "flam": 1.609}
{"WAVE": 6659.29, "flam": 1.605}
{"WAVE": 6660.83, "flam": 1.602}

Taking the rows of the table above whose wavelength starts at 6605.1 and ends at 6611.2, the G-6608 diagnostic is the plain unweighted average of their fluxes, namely 1.62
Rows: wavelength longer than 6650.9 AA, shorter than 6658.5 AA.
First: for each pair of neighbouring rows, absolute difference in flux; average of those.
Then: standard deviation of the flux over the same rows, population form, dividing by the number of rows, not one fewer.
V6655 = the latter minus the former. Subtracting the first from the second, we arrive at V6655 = 0.0012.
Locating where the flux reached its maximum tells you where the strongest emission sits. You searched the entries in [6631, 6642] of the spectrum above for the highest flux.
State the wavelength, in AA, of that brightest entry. 6639.39 AA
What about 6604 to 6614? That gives 6613.45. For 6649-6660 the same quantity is 6650.10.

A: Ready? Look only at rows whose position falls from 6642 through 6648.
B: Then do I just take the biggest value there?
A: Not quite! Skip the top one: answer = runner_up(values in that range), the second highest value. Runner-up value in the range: 1.616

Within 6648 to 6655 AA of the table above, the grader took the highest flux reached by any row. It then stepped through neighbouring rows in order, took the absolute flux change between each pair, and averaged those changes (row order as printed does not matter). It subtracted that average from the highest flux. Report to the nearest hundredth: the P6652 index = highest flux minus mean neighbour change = 1.62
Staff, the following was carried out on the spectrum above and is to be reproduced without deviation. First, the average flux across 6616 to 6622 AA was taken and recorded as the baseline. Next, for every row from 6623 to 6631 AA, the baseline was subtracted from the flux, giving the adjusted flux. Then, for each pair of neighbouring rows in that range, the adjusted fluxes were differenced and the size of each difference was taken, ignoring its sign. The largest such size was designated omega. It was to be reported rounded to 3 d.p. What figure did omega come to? 0.008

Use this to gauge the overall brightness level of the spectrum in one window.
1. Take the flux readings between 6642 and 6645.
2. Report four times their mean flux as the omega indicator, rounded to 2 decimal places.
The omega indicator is 6.45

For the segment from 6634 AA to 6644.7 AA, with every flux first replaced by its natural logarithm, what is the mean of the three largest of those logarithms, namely 0.485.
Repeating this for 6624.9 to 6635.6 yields 0.490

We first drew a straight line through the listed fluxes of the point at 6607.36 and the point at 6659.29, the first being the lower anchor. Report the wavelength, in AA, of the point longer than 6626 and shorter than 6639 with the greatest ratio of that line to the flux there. 6634.81 AA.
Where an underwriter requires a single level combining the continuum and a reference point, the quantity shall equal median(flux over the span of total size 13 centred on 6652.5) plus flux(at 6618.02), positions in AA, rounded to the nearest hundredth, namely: 3.27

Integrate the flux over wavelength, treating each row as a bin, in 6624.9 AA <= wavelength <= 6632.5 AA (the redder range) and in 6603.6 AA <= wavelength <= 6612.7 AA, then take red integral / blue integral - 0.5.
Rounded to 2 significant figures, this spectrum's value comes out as 0.34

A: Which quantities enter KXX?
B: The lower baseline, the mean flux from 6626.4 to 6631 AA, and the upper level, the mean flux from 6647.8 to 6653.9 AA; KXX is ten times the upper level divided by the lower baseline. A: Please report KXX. 10.0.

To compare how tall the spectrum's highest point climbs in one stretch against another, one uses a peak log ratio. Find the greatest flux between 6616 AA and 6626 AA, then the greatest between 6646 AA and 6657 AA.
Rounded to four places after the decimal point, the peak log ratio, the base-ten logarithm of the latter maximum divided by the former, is -0.0058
